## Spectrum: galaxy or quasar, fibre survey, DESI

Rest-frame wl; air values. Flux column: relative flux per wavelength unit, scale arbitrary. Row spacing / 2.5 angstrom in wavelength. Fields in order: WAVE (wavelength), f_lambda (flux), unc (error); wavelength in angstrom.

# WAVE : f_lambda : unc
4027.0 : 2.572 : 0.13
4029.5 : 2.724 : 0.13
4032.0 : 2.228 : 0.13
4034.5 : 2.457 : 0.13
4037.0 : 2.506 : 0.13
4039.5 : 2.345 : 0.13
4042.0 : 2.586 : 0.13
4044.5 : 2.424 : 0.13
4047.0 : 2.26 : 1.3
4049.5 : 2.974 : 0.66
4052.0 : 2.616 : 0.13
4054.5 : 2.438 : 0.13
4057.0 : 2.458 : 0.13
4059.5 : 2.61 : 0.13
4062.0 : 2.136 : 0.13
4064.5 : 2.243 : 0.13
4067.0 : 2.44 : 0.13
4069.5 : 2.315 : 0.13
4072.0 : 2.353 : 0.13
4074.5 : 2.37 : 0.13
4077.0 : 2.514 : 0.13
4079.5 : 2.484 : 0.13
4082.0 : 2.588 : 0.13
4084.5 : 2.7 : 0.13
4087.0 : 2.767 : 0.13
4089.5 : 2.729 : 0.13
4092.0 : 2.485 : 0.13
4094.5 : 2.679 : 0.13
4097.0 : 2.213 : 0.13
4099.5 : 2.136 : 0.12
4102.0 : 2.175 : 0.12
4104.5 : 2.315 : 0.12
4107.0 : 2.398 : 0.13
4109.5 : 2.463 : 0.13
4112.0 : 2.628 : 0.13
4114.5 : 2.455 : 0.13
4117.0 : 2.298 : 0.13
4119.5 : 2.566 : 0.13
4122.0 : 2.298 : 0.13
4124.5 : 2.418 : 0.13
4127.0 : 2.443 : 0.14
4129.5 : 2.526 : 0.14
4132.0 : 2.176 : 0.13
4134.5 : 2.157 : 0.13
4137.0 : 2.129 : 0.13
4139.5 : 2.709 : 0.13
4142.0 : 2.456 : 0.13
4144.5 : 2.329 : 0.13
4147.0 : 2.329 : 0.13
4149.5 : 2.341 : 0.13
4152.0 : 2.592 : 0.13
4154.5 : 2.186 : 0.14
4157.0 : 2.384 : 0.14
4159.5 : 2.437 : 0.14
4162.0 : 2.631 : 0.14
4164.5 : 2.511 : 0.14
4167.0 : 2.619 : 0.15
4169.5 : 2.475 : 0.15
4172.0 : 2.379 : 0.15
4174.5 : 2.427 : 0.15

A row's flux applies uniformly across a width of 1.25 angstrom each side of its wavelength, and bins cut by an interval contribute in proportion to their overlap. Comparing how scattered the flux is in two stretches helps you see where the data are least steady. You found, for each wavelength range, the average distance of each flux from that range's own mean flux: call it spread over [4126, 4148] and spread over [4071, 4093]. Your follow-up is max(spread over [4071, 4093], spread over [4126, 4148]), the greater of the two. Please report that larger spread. 0.153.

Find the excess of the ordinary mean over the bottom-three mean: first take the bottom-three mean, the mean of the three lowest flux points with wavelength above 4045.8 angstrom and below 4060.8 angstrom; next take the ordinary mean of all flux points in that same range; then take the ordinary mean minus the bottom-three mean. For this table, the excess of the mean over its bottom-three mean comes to 0.17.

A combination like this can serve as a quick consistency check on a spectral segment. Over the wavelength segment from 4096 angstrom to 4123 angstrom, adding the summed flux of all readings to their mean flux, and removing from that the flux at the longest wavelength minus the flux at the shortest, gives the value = 28.2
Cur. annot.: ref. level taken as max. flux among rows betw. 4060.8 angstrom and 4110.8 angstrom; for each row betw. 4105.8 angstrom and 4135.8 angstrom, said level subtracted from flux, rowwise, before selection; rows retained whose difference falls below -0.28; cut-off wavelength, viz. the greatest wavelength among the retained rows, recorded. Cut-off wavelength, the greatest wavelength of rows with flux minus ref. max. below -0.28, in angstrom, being 4134.5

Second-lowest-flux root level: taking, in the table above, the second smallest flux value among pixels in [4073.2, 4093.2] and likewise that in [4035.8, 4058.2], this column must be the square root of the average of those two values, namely 1.55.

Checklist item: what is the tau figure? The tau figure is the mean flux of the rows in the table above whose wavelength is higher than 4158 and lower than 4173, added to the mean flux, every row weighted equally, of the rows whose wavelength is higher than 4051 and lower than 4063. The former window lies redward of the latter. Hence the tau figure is 4.96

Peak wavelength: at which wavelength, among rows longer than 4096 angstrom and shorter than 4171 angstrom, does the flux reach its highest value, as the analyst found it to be 4139.5 angstrom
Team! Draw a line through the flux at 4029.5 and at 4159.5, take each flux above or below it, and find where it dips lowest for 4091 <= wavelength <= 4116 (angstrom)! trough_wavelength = 4099.5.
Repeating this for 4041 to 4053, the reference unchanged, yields 4047.0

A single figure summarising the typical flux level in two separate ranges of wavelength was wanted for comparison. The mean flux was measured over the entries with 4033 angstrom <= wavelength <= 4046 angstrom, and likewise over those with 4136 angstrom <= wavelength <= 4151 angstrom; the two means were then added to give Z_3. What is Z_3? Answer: 4.85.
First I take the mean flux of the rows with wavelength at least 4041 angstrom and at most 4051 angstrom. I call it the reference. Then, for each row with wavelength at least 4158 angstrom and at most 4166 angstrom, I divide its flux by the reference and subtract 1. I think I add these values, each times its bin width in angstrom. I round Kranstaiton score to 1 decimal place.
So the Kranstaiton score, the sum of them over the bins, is -0.1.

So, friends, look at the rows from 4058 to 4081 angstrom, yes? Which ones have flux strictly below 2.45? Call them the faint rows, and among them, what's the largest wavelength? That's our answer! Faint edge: 4074.5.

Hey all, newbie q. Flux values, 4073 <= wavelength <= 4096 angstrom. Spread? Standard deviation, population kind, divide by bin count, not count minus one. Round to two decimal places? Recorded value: 0.13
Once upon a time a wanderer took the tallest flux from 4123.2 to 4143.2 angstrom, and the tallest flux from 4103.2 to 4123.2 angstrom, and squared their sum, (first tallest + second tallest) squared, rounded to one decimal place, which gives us 28.5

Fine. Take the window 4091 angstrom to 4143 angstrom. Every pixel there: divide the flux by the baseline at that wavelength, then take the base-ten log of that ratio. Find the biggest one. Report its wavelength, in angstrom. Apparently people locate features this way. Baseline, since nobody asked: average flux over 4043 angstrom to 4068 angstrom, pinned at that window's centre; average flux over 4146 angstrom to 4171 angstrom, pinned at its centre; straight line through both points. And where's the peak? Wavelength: 4139.5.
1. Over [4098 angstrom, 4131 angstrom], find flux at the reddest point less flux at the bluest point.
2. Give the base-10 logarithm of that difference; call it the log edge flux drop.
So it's -0.41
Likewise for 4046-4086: -0.36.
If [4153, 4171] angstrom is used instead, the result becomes -0.54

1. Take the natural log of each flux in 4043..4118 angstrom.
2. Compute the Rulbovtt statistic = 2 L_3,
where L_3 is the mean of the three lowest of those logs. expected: 1.53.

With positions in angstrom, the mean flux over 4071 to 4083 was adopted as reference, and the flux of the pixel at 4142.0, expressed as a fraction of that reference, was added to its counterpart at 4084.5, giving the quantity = 2.09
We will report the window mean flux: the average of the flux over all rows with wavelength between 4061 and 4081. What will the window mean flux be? 2.36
